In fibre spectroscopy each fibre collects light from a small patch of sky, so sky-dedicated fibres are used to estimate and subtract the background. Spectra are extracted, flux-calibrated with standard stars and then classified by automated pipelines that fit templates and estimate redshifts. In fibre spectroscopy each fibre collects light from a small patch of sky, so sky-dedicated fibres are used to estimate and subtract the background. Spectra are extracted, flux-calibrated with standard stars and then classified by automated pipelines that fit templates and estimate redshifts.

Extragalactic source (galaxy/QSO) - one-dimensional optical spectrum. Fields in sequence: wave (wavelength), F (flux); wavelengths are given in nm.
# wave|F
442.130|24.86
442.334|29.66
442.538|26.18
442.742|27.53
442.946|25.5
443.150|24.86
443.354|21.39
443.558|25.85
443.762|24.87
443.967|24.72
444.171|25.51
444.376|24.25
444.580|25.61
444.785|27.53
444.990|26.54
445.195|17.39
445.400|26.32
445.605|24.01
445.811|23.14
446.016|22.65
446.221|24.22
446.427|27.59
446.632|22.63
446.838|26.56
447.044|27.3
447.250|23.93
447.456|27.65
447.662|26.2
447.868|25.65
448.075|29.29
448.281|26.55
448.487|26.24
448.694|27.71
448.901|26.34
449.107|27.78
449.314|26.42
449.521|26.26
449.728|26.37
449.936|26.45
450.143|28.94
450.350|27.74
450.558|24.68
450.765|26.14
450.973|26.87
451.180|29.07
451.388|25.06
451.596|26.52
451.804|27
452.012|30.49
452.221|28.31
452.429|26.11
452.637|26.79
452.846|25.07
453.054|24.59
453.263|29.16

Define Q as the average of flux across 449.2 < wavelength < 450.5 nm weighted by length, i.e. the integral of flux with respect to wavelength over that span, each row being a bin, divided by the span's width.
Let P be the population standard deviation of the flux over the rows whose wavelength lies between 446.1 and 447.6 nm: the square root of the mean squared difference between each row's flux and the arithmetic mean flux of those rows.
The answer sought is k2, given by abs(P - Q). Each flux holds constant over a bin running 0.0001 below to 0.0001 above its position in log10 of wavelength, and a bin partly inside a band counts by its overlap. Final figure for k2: 25.0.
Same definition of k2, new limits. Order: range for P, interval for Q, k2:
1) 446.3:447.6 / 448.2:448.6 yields 24.5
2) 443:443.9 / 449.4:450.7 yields 25.0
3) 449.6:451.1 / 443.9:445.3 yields 23.3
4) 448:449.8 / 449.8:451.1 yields 25.8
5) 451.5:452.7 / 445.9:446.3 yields 21.9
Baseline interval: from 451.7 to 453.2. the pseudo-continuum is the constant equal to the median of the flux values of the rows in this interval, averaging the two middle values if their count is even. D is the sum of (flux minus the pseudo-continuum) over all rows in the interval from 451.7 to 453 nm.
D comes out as 3.0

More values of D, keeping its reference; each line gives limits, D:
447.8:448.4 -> 1.1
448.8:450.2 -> 1.0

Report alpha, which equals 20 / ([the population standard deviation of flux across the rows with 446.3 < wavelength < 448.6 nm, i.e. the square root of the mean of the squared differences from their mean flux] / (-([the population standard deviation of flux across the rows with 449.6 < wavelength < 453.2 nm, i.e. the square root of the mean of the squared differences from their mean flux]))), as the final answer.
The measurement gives -18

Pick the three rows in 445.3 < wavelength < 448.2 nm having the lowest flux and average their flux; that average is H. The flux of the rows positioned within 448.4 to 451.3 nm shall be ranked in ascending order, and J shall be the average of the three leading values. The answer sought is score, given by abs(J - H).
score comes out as 2.9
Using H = 22.8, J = 25.7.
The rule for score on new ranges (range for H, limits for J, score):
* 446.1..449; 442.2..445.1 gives 0.1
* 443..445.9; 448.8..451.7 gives 4.7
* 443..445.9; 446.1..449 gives 3.0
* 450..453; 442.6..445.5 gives 3.9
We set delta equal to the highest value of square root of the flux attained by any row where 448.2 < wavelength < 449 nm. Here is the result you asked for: 5.26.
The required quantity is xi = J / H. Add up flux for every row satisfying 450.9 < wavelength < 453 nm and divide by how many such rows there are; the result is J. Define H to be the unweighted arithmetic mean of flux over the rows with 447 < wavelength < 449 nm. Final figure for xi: 1.02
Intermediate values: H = 26.7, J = 27.1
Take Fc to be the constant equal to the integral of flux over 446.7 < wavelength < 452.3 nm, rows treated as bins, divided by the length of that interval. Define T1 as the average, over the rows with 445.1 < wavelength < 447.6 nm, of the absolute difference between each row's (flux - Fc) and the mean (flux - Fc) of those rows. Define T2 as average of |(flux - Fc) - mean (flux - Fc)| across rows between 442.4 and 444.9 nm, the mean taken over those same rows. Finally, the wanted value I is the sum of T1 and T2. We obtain 3.3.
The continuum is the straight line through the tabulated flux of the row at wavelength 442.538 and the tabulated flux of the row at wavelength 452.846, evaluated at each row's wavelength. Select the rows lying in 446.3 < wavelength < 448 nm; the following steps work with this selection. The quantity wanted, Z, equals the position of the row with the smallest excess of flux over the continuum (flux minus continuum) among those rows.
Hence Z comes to 446.632 nm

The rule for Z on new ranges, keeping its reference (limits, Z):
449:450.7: 450.558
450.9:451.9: 451.388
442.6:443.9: 443.354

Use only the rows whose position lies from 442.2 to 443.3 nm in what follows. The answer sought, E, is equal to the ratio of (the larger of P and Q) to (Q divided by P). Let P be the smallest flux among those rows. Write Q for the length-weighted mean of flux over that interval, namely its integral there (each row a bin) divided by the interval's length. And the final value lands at 24.9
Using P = 24.86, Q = 26.4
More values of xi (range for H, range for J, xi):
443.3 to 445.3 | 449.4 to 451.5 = 1.10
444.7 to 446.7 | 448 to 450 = 1.11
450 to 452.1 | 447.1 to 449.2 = 0.98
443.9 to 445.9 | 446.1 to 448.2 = 1.07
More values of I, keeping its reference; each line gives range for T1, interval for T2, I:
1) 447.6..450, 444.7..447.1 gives 3.1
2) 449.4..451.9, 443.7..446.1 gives 2.7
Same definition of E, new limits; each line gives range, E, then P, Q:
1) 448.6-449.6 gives 26.3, 26.26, 26.9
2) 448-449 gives 26.2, 26.24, 27.2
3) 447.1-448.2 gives 23.9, 23.93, 26.6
